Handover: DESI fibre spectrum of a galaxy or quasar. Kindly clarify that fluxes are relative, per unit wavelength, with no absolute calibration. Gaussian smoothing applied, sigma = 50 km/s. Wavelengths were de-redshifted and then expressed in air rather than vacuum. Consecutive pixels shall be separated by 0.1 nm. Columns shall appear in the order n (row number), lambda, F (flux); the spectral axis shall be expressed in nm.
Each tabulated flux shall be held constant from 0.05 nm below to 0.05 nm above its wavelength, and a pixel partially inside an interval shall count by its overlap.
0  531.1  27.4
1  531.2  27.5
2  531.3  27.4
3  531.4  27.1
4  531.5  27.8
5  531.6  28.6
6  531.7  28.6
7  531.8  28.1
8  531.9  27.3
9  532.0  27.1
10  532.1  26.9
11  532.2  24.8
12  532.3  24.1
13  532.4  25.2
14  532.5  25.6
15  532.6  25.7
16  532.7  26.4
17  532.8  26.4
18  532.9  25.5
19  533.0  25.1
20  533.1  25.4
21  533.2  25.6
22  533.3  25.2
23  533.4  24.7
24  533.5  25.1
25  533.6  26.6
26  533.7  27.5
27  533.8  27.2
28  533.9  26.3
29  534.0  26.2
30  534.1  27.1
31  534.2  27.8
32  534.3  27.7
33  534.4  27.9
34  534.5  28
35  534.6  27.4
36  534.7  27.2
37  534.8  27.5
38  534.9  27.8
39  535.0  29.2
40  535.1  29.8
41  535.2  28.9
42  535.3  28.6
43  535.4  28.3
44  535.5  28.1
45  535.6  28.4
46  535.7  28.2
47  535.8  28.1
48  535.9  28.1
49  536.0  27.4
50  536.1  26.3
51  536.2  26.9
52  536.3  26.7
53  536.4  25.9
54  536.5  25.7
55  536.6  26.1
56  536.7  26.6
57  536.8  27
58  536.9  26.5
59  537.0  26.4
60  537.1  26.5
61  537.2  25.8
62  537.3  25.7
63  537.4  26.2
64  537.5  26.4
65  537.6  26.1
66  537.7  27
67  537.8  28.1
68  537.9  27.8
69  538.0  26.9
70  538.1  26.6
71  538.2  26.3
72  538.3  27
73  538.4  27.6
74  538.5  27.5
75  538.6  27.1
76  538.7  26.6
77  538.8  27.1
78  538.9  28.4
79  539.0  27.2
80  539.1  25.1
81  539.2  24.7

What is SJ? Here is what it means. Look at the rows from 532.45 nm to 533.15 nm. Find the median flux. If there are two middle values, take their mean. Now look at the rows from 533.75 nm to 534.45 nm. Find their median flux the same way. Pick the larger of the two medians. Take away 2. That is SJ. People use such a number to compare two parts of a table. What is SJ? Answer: 25.2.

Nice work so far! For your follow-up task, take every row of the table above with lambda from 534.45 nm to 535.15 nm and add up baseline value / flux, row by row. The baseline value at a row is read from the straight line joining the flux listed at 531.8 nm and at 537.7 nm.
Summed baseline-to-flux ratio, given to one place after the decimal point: 6.9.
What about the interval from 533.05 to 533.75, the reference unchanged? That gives 7.6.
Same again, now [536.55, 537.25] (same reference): 7.2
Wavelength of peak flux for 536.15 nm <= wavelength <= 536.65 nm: 536.2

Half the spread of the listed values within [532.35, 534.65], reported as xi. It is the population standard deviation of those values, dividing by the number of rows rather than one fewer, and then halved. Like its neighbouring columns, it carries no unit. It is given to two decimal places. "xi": 0.52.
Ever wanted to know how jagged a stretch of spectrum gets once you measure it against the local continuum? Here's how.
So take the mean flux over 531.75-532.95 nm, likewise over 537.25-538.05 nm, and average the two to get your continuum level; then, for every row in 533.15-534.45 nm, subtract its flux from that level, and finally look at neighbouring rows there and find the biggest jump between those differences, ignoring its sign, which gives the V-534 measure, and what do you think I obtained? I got 1.50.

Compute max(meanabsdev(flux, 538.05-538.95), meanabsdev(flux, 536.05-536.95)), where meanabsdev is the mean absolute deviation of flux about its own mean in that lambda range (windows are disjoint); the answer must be 0.47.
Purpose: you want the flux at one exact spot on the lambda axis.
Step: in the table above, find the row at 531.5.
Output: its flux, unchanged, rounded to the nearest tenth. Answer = 27.8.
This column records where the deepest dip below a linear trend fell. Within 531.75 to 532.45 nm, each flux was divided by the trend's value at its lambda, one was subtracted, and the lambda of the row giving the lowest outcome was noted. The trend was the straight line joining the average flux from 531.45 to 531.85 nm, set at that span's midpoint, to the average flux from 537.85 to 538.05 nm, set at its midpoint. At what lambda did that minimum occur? 532.3 nm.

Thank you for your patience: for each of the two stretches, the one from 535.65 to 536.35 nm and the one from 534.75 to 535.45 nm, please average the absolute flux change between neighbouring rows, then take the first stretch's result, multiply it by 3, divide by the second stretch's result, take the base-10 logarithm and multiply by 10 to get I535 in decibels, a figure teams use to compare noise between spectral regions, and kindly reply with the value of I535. 3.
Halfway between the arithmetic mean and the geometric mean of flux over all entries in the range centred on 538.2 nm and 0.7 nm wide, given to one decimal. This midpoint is 27.1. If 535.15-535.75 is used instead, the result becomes 28.4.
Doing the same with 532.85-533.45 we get 25.2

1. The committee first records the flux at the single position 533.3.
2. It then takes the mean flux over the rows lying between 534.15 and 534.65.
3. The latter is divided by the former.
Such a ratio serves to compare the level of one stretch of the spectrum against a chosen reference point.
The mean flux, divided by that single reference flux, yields 1.10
